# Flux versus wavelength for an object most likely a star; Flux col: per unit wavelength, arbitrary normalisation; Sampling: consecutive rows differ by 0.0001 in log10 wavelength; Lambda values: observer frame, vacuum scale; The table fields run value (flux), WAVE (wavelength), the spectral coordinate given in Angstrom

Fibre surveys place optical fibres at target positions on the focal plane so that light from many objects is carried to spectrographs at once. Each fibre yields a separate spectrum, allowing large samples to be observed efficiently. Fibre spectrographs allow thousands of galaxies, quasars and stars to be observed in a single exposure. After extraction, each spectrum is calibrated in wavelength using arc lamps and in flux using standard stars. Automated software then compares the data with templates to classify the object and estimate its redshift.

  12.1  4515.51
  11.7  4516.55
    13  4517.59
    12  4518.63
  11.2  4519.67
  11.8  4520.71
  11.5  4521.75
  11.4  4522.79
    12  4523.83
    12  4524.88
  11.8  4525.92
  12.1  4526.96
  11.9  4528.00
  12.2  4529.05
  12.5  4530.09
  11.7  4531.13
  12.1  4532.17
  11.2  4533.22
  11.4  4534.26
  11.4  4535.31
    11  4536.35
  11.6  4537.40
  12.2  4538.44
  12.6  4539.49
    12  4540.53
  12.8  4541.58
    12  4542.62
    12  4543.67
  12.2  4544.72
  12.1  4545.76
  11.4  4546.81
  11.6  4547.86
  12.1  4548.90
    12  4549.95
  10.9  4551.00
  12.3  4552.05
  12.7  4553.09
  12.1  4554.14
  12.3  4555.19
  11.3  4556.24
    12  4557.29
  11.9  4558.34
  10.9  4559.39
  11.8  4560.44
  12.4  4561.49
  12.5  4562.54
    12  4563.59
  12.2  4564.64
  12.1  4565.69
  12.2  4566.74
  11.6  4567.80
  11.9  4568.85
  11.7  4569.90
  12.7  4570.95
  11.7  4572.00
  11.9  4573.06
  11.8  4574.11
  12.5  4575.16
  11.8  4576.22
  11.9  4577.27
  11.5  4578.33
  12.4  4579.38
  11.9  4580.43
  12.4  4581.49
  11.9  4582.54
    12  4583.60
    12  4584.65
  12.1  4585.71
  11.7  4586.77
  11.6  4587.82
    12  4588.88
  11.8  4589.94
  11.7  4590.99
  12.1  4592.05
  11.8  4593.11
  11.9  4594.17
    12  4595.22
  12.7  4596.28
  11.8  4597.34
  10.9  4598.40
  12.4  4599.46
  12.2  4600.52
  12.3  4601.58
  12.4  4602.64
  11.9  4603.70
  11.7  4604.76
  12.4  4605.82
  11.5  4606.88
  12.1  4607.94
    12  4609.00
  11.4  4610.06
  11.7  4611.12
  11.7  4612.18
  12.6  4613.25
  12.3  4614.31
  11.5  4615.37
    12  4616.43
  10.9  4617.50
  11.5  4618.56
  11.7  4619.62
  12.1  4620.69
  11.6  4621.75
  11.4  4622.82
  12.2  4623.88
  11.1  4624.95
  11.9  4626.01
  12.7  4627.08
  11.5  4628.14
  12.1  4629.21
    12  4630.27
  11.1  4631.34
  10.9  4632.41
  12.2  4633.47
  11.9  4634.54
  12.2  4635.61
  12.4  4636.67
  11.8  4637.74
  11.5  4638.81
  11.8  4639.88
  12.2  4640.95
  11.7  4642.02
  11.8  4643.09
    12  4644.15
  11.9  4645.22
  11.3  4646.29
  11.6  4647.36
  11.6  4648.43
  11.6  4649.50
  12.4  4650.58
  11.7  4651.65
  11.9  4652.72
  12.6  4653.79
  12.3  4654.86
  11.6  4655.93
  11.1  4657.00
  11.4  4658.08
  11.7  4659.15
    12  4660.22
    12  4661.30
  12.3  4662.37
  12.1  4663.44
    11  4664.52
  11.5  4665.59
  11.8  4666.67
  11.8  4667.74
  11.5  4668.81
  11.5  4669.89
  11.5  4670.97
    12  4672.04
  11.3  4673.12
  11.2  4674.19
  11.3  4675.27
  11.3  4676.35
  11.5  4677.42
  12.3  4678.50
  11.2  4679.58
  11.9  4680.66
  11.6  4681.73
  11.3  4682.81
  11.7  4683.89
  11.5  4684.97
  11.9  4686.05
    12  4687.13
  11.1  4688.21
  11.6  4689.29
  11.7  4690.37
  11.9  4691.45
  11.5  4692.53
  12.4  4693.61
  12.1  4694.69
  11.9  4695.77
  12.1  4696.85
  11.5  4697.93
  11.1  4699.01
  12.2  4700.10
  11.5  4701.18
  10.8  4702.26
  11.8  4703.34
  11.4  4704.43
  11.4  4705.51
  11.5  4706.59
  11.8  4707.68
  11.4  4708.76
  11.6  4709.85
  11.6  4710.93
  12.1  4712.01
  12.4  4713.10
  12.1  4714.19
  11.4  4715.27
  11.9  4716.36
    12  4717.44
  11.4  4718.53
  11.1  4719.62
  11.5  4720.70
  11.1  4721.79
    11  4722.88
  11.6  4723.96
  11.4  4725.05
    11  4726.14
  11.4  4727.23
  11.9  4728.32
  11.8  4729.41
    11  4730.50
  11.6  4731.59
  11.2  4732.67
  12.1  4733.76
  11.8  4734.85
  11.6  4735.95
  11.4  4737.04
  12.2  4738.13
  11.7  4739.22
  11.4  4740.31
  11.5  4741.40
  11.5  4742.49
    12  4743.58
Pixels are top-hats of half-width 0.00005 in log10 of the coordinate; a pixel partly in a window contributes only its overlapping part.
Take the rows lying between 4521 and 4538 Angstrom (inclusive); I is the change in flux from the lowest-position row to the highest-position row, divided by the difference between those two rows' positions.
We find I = 0.006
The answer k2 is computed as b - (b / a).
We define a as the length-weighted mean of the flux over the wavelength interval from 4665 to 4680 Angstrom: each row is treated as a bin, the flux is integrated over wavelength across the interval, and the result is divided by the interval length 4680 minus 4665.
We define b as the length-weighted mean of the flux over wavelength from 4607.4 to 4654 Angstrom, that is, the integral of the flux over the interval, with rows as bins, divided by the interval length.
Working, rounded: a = 11.6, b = 11.8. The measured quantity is 10.8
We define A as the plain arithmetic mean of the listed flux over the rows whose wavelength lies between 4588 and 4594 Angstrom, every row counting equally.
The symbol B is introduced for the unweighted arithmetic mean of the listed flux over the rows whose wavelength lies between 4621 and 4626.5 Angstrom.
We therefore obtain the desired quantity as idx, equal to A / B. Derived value 1.02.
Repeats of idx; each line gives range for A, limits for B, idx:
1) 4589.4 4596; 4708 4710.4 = 1.03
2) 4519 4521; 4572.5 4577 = 0.96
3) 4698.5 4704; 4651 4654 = 0.95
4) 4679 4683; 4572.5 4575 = 0.97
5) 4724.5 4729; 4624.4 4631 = 0.96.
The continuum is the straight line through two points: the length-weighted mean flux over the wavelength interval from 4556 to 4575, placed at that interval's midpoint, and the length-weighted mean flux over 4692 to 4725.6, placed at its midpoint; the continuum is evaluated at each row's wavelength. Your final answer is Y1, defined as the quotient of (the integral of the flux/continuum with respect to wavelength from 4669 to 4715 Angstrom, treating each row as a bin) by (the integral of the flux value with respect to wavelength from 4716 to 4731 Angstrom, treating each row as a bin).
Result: 0.27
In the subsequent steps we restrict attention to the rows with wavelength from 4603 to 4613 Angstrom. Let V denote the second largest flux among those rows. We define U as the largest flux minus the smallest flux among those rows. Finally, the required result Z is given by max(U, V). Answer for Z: 12.1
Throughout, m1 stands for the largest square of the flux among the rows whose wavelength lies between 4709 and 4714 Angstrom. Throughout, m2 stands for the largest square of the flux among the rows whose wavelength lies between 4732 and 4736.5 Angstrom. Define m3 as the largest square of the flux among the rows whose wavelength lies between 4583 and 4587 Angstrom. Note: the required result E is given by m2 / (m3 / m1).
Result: 154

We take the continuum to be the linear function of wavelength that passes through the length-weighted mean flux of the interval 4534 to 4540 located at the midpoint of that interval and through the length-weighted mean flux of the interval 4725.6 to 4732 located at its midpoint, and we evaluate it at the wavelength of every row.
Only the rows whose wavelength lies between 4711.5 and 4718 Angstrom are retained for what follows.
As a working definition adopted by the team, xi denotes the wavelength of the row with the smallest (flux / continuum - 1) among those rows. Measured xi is 4715.27 Angstrom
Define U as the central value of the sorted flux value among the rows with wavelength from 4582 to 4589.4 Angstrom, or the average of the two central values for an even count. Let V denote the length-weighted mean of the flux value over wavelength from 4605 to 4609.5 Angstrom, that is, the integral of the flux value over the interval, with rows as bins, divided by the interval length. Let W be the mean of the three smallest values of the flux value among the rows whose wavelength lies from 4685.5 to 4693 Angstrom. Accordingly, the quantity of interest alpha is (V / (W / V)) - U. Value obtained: 0.6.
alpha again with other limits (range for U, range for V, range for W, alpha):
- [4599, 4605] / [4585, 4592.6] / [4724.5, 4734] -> 0.4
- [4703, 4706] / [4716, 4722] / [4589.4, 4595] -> -0.1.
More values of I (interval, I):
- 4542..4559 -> -0.006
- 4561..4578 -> -0.032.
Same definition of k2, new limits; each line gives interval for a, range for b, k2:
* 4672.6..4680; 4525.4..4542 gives 10.9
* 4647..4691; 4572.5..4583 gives 11.0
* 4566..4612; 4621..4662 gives 10.8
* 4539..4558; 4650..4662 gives 10.9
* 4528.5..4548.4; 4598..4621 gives 10.9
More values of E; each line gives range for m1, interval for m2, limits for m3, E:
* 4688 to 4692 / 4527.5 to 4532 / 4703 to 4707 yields 159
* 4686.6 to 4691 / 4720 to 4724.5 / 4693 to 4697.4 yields 126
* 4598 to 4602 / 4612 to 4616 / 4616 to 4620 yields 170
